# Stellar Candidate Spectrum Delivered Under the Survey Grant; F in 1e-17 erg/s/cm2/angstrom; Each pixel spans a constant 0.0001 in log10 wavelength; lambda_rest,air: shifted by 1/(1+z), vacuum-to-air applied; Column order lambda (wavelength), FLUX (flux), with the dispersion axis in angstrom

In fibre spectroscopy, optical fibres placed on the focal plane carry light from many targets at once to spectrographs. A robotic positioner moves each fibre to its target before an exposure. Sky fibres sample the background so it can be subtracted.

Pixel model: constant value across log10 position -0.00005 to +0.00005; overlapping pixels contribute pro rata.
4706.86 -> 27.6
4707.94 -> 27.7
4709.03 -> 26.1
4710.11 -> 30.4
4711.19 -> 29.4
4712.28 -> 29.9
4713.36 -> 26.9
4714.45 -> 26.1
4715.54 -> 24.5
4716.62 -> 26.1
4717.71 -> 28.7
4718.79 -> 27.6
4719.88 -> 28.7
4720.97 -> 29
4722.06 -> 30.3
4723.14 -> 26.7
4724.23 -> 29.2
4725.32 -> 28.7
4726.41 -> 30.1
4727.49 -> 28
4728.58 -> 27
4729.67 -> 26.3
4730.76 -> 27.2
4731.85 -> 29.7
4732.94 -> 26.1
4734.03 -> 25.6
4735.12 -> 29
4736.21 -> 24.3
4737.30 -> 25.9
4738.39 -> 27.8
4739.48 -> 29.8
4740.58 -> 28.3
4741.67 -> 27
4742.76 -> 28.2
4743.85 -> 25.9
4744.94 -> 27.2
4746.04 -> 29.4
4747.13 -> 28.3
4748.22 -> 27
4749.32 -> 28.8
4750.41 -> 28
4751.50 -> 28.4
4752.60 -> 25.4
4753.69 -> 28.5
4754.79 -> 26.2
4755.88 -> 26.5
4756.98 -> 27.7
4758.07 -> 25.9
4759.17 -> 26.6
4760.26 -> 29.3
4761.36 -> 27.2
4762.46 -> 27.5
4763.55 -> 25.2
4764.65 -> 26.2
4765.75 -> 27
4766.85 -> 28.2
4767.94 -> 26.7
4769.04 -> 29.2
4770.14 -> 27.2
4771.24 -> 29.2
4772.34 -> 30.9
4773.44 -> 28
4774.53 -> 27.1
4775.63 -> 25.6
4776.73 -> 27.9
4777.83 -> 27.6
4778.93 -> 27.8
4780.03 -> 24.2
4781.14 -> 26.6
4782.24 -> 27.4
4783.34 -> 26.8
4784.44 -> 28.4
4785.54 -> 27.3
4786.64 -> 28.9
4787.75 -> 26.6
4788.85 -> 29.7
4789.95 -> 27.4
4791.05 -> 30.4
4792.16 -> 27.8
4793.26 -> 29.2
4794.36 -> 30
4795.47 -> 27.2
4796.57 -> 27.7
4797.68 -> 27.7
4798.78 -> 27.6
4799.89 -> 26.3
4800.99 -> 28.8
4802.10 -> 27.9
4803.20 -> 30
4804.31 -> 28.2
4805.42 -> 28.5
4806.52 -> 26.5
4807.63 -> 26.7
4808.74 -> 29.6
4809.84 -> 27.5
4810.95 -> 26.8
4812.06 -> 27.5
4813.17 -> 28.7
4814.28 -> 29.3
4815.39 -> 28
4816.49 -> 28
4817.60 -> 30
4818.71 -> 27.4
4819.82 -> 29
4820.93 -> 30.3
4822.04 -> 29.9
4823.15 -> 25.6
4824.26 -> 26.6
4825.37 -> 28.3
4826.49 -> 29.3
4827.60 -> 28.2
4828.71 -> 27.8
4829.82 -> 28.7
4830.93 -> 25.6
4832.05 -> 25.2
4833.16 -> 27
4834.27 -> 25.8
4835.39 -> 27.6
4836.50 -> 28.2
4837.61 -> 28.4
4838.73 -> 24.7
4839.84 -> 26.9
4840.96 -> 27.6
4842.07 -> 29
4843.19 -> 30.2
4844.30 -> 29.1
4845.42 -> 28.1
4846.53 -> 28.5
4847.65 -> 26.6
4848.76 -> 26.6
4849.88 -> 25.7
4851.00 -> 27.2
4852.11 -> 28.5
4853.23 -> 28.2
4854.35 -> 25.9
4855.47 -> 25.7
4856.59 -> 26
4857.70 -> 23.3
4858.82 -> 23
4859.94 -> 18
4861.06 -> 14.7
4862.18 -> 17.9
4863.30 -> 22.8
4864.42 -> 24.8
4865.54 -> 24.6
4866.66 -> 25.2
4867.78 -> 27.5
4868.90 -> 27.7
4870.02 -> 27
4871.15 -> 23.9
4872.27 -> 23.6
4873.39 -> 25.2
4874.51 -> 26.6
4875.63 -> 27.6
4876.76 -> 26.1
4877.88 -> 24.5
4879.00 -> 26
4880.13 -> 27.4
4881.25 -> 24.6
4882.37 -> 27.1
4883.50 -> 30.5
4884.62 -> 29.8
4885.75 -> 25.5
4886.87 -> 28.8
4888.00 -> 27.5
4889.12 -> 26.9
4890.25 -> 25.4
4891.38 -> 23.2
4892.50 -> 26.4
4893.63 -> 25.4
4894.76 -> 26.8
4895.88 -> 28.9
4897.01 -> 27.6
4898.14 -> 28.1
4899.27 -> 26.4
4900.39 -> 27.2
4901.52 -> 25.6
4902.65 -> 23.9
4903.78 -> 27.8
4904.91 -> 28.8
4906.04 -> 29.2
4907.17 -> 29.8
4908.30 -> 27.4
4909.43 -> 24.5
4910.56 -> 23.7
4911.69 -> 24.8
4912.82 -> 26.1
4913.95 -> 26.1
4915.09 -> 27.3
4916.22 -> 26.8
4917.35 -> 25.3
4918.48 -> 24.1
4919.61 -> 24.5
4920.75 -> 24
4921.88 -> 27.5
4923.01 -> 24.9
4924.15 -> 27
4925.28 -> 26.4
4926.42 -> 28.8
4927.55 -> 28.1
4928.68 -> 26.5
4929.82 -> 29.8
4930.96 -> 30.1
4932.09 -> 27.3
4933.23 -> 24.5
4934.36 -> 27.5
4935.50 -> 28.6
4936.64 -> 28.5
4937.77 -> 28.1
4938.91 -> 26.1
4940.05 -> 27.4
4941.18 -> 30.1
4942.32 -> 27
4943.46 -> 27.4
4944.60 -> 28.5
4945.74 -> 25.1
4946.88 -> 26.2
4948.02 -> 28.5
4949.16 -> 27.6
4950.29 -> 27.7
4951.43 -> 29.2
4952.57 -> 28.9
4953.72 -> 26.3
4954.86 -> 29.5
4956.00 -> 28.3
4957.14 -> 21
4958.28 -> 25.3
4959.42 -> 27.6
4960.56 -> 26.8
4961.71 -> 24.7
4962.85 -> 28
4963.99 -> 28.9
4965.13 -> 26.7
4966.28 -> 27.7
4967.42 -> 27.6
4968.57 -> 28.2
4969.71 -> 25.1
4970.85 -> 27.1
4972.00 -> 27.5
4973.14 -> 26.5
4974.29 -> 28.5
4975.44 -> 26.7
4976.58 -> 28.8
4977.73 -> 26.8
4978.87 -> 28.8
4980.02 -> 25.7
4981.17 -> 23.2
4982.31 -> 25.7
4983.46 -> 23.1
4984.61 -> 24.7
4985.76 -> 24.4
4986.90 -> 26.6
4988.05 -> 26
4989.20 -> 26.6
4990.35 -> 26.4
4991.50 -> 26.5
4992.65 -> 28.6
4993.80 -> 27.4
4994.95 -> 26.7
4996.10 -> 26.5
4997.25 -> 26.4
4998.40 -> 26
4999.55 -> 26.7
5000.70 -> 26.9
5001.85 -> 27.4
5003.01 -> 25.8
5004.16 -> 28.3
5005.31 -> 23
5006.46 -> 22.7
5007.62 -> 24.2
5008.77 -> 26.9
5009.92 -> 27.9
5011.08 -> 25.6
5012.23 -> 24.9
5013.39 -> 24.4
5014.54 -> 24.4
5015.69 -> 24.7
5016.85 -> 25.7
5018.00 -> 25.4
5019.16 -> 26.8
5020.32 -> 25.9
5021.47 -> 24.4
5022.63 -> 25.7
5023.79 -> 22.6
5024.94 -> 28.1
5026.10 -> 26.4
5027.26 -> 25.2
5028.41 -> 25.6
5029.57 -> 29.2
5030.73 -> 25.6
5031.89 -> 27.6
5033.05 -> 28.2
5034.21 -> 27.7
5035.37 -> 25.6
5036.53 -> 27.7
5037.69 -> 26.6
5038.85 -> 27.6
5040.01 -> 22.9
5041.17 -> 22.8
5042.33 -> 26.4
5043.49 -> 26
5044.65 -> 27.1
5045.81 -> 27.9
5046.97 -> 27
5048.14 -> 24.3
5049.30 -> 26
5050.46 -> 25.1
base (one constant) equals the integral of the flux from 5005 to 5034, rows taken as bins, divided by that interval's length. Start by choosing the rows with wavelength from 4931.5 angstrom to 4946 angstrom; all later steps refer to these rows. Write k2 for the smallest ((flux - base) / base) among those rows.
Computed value -0.05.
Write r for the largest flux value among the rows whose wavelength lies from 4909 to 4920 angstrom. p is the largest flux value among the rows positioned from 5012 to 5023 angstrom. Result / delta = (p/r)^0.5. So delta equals 0.991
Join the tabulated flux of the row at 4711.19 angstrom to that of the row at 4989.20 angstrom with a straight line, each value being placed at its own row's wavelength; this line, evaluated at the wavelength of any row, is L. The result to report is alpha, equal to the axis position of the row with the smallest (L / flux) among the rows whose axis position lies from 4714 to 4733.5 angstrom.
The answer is 4722.06 angstrom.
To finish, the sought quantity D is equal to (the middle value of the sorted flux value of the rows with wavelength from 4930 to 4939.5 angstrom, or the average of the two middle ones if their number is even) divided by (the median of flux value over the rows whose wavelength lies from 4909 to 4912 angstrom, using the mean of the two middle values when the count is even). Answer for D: 1.13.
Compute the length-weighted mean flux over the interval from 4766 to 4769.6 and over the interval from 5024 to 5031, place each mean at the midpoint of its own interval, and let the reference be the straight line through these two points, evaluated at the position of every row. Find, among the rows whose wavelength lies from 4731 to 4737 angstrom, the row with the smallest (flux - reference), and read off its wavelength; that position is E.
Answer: 4736.21 angstrom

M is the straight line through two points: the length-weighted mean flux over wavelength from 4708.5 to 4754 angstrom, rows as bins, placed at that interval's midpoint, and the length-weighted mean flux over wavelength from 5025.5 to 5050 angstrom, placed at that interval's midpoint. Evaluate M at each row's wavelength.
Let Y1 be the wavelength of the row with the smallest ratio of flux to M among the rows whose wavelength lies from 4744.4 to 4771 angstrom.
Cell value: 4763.55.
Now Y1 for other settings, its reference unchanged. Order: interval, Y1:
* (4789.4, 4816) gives 4799.89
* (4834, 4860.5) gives 4859.94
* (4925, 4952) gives 4933.23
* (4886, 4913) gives 4891.38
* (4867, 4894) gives 4891.38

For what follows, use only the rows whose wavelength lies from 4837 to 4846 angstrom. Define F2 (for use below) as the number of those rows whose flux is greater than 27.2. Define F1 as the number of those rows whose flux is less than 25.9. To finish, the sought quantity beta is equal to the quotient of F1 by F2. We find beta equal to 0.2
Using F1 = 1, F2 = 6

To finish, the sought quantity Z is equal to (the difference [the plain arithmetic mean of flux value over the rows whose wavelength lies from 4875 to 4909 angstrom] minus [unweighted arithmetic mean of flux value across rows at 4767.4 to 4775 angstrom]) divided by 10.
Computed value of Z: -0.13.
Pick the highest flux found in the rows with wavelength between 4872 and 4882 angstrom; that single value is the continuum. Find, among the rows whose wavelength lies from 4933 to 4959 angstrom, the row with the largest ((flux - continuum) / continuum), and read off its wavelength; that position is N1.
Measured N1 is 4941.18 angstrom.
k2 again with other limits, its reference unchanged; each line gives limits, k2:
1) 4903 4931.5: -0.08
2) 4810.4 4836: -0.02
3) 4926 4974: -0.18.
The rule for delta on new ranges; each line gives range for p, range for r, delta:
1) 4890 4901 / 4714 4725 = 0.977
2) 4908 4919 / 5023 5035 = 0.969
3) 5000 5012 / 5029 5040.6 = 0.984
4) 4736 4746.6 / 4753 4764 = 1.008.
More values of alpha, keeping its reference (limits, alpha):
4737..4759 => 4739.48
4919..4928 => 4926.42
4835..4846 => 4843.19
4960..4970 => 4963.99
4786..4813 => 4791.05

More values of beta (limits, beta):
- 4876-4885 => 0.7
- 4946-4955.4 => 0.0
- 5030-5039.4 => 0.4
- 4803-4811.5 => 0.0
